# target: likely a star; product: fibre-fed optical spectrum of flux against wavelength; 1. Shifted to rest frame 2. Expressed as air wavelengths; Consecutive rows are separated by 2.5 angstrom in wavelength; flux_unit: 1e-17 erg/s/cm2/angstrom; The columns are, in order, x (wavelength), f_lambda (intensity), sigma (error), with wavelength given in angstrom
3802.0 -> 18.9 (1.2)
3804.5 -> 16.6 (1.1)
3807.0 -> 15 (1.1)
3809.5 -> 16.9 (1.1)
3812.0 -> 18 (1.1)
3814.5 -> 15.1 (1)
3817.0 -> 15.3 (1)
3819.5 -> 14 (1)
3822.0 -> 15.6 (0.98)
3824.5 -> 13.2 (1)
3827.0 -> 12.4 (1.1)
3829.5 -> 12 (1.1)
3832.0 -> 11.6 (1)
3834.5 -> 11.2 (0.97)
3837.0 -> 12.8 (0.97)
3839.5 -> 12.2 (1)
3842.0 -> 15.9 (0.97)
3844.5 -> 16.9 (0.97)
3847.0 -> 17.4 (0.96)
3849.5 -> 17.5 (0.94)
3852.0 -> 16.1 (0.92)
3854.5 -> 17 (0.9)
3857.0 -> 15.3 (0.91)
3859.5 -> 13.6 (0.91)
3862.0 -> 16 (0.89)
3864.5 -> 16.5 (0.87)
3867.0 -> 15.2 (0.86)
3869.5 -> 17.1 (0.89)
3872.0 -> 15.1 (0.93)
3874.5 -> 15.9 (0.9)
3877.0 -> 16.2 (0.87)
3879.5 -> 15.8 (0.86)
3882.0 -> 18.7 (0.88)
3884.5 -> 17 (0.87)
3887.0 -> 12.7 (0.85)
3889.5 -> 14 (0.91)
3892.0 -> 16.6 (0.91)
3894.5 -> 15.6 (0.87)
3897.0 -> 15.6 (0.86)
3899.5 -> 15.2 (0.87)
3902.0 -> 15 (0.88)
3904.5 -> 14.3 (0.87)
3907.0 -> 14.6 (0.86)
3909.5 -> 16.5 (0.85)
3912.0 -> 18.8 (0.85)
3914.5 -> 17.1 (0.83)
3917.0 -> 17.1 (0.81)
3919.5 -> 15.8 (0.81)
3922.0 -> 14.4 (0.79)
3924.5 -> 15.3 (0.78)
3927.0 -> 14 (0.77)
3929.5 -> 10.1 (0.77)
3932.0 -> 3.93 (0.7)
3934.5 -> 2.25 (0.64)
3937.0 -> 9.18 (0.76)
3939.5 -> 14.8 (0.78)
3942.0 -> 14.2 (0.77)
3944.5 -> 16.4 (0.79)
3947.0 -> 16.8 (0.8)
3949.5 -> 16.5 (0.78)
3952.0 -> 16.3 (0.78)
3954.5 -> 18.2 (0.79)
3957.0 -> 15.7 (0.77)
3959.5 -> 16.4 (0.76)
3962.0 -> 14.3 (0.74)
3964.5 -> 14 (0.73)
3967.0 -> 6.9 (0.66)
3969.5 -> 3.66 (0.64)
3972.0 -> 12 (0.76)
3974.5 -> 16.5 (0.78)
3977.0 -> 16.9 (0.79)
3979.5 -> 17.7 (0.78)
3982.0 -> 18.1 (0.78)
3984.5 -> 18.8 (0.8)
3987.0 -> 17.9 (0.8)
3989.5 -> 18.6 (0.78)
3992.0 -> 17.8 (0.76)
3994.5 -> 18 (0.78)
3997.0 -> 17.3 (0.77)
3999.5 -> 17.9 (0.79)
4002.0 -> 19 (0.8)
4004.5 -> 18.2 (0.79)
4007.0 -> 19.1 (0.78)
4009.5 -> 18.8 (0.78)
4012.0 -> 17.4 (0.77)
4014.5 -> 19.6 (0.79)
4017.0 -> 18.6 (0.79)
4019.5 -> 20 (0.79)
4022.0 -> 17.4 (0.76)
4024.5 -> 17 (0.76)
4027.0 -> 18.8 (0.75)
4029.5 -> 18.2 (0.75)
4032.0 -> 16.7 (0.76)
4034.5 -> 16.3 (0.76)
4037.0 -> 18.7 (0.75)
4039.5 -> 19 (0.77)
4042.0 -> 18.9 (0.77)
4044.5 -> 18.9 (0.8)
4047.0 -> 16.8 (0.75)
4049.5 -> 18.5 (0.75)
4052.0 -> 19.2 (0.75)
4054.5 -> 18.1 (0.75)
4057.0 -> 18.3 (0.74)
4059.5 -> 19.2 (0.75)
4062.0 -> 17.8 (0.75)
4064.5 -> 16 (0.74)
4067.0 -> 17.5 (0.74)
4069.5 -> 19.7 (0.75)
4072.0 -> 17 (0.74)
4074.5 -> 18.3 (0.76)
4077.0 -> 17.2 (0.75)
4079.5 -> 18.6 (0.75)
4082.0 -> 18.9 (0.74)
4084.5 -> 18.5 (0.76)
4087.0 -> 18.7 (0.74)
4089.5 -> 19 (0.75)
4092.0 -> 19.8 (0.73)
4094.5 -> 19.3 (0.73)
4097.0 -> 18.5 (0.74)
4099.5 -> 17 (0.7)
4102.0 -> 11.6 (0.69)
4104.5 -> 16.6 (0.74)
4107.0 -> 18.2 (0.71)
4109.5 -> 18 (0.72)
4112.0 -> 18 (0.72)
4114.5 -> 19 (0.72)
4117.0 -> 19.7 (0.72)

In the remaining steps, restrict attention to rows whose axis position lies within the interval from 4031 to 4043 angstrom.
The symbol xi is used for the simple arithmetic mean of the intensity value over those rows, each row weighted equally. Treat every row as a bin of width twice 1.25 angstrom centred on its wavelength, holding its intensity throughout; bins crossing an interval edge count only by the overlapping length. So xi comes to 17.9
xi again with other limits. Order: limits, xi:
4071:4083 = 18.0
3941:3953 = 16.0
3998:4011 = 18.6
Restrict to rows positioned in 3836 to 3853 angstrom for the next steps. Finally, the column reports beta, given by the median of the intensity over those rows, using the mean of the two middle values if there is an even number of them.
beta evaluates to 16.1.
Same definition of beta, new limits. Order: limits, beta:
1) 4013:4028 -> 18.7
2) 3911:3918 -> 17.1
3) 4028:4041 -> 18.2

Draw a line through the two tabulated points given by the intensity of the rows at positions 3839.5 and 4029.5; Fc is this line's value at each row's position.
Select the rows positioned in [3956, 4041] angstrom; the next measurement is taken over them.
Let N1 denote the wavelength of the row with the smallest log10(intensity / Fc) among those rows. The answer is 3969.5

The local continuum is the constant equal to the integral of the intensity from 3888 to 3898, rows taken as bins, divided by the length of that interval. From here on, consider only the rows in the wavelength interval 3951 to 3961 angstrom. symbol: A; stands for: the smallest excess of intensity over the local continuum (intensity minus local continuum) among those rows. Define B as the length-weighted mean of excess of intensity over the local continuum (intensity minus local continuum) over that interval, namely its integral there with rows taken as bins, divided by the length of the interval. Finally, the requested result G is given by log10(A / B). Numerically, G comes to -0.6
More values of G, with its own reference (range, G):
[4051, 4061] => -0.1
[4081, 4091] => 0.0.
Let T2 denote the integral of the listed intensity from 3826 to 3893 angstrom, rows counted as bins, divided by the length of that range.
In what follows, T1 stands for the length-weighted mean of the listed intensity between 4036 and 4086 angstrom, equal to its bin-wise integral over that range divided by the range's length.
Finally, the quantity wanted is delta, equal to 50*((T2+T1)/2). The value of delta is 835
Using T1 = 18.3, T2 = 15.1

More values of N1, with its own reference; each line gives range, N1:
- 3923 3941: 3934.5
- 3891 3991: 3934.5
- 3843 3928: 3887.0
